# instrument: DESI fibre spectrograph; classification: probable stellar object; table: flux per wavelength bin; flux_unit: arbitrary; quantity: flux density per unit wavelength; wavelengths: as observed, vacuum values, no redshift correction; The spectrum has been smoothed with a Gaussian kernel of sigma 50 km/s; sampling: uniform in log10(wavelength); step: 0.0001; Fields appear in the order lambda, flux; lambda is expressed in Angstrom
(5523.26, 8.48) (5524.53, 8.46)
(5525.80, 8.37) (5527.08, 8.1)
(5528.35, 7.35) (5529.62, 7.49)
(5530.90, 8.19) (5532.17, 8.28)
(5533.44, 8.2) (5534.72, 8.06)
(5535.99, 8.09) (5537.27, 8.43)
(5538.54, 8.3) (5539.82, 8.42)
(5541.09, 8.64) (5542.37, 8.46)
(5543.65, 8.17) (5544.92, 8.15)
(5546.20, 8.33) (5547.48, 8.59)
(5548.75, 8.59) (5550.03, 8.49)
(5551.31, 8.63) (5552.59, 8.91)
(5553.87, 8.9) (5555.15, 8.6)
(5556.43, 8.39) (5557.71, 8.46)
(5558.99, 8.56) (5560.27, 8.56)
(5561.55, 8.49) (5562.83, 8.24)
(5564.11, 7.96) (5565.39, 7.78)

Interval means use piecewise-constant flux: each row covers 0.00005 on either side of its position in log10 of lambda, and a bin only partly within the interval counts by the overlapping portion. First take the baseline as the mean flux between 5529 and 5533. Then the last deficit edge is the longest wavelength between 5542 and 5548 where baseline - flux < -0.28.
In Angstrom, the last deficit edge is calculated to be 5547.48 Angstrom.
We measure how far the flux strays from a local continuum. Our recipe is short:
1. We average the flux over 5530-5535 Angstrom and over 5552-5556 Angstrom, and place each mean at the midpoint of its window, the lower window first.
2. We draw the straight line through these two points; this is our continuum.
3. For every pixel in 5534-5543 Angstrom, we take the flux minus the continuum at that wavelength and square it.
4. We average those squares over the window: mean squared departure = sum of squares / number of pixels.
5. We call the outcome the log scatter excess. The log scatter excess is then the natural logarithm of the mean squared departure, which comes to -4.0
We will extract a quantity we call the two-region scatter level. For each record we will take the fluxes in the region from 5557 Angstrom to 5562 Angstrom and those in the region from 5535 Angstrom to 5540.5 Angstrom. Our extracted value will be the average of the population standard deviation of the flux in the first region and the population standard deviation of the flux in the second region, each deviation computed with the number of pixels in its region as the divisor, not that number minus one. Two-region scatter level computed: 0.090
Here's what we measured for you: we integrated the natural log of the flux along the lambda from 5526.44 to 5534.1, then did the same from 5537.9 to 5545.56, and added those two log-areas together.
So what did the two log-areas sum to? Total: 32.1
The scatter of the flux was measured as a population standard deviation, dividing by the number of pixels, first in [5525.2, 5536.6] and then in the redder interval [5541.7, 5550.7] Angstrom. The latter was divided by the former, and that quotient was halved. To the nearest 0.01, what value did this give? 0.26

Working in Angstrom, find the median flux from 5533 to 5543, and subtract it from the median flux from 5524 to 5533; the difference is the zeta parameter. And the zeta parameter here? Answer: -0.17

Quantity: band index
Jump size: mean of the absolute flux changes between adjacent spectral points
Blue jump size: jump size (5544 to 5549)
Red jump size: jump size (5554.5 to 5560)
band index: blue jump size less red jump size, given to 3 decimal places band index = 0.020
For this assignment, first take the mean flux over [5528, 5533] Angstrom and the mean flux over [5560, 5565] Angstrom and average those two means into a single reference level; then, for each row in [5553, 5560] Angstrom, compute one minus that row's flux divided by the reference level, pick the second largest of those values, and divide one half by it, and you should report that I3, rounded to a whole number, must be -10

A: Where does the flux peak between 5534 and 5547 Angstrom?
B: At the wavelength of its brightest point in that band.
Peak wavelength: 5541.09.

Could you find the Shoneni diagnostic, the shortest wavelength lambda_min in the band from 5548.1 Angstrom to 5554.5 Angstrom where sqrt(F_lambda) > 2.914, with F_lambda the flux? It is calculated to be 5548.75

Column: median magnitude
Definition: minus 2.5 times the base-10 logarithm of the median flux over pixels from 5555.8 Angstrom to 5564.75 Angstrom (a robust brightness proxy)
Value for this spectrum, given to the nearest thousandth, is -2.318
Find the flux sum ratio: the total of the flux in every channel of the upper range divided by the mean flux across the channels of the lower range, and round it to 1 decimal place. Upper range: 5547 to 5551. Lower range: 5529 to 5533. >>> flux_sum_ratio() 3.2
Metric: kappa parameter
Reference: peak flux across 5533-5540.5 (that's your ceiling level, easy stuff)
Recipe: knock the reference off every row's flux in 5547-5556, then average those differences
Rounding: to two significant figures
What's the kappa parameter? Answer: 0.24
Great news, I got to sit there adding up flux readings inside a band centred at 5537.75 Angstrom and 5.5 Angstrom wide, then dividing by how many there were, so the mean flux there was 8.31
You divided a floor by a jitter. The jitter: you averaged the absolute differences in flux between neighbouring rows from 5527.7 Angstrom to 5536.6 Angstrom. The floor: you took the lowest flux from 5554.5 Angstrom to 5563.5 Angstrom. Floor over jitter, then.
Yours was 41.9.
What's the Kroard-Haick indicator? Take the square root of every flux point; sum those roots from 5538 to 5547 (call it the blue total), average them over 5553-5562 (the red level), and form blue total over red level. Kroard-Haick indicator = 6.91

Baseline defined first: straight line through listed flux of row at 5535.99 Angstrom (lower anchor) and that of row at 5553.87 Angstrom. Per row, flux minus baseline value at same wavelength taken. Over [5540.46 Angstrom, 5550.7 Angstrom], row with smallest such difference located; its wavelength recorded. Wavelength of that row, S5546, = 5544.92 Angstrom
